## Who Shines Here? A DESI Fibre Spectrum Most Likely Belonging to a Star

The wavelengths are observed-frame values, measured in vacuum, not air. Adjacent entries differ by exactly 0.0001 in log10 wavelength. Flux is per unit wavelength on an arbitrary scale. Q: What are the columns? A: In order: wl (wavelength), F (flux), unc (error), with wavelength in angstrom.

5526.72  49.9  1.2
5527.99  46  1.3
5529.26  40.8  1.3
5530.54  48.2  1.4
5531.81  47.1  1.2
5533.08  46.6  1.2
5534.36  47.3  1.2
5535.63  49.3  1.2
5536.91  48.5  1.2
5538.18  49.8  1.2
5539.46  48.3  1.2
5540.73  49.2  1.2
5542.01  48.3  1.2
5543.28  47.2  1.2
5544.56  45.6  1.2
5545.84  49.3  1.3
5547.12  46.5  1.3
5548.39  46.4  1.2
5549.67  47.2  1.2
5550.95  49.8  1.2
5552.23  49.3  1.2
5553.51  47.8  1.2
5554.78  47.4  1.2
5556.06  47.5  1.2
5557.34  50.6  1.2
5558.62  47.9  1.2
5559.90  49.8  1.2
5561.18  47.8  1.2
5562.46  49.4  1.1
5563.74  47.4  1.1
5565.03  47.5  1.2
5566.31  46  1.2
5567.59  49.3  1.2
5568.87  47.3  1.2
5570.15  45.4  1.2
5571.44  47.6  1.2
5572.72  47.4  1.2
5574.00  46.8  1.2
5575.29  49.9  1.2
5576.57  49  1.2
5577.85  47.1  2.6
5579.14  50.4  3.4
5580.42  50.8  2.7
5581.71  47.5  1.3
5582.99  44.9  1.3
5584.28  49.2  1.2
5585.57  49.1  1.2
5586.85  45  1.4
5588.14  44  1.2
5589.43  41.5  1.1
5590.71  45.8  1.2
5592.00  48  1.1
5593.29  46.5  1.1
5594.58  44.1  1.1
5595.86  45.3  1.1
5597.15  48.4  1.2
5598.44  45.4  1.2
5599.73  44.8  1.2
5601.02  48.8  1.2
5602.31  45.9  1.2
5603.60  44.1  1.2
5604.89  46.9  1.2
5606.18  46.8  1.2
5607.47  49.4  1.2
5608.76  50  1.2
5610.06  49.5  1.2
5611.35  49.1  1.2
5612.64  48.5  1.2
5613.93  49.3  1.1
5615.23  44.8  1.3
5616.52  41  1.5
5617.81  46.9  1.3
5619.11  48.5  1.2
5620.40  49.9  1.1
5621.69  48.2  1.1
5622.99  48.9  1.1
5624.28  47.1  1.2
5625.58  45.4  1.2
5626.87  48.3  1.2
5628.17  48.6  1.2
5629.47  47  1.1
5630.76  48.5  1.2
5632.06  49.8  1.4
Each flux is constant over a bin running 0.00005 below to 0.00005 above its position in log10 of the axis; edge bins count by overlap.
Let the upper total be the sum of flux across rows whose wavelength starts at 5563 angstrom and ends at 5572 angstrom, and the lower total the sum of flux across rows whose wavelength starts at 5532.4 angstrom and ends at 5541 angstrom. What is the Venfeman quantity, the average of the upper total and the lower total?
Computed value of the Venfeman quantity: 335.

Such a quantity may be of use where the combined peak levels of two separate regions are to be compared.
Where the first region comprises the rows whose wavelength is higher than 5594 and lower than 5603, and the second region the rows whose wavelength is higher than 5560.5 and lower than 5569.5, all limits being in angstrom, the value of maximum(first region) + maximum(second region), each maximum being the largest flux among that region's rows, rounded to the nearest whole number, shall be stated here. 98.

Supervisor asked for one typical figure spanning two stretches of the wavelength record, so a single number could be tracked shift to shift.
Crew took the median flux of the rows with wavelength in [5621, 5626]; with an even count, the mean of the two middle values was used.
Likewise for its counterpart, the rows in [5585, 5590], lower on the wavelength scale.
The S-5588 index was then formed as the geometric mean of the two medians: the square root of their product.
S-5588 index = 46.0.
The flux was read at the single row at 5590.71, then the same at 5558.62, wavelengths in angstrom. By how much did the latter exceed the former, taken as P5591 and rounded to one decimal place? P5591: 2.1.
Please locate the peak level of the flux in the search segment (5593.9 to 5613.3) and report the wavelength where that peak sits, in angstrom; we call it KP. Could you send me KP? 5608.76 angstrom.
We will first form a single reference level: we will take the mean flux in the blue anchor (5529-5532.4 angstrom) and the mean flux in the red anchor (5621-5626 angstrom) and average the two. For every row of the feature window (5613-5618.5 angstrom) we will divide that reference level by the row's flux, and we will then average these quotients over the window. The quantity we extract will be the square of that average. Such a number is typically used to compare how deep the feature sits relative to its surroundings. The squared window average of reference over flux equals 1.05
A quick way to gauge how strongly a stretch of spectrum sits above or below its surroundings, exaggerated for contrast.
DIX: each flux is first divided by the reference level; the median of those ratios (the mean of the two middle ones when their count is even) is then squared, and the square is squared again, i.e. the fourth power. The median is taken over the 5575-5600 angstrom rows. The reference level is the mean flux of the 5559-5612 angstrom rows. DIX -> 0.96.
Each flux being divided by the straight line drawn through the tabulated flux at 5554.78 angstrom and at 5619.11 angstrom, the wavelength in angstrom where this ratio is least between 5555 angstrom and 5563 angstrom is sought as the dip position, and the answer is 5556.06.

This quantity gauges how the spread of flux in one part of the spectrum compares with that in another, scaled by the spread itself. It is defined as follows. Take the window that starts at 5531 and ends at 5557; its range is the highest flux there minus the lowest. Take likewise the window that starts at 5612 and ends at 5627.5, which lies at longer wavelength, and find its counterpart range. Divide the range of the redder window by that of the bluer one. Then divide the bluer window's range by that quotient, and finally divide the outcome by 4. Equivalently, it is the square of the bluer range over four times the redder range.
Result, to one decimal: 0.5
